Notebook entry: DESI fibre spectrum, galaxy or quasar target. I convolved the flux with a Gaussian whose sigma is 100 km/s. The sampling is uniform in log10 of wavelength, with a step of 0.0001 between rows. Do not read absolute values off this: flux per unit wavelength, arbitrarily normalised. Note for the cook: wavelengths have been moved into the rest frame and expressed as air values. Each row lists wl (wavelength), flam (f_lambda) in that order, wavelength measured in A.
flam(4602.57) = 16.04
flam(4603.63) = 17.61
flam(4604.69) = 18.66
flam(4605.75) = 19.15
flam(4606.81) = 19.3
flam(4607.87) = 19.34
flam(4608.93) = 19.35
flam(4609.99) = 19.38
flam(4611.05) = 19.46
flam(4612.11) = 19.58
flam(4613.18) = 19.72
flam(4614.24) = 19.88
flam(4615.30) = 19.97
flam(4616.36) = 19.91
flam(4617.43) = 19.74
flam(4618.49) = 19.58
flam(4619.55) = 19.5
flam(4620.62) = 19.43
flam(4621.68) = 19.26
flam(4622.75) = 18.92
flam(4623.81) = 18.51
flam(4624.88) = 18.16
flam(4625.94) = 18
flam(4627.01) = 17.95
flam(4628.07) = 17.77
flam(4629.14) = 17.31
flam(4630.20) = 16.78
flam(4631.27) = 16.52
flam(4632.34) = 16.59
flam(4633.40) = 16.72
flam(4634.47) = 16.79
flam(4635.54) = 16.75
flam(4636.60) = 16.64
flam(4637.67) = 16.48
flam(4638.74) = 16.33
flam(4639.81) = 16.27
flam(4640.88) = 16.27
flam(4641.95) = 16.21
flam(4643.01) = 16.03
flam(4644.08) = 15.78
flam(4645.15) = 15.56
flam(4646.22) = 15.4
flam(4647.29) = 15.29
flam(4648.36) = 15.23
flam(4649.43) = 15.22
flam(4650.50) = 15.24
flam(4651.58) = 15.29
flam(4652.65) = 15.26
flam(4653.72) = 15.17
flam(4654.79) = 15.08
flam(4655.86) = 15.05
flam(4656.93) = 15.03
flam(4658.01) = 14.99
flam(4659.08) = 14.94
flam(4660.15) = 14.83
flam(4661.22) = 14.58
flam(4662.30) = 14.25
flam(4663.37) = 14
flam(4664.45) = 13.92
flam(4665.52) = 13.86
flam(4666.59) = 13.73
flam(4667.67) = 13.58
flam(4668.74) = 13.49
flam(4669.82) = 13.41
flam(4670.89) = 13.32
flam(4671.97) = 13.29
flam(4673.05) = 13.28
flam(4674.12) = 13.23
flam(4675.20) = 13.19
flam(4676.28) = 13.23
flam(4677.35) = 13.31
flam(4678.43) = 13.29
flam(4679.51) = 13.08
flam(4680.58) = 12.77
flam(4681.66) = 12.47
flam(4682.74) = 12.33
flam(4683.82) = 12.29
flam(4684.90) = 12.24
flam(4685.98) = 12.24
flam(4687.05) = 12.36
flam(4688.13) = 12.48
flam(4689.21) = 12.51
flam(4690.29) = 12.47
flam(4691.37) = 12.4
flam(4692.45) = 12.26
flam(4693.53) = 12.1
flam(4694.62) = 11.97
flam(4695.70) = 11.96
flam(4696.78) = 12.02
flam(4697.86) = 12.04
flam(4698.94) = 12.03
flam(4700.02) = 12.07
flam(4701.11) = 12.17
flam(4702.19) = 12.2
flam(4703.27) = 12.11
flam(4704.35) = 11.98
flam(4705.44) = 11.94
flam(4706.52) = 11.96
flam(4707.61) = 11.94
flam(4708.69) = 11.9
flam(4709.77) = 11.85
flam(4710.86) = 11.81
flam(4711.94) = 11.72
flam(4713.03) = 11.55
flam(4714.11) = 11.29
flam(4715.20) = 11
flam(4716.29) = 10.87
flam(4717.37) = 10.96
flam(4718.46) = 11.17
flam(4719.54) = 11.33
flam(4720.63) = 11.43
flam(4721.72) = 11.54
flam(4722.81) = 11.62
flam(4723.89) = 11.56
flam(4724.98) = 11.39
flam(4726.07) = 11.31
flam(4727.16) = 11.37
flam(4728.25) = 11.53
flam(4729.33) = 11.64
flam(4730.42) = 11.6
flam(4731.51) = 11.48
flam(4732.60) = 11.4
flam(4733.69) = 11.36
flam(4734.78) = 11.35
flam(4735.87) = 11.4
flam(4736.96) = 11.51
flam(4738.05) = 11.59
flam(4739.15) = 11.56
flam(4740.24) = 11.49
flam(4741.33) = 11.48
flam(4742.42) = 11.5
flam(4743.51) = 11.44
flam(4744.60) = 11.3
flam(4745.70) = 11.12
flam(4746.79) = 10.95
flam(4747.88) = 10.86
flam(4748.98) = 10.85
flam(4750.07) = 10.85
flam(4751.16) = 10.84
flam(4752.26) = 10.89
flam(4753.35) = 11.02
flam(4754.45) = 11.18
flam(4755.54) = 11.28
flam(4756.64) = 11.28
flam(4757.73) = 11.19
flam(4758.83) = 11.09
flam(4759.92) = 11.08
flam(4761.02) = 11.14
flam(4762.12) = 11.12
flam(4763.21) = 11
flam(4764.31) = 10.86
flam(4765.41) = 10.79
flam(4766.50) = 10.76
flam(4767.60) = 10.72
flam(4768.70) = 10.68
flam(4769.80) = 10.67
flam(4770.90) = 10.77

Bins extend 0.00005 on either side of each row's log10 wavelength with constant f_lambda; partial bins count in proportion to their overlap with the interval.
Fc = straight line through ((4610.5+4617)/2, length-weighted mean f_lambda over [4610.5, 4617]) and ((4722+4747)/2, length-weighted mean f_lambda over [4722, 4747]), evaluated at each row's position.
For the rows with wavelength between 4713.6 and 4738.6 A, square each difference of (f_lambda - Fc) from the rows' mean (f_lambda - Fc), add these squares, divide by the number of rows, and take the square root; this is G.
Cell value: 0.64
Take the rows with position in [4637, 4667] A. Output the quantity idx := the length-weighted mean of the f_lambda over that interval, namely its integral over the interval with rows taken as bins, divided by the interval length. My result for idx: 15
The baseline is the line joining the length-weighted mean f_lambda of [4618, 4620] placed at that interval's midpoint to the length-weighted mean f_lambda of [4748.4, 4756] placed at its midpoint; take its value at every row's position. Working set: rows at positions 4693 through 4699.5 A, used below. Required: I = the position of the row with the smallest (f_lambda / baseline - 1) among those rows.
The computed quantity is 4694.62 A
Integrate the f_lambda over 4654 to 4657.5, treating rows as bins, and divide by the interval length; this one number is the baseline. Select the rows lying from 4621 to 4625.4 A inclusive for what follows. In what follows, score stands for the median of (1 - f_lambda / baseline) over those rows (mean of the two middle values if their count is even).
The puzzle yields -0.24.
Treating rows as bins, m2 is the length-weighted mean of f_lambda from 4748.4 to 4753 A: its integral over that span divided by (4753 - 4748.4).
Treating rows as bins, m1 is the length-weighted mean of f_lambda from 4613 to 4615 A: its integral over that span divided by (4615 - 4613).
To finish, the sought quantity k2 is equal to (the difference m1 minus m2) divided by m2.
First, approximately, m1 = 19.9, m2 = 10.9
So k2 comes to 0.83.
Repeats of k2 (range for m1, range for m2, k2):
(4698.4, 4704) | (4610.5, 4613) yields -0.38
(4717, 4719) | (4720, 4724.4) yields -0.04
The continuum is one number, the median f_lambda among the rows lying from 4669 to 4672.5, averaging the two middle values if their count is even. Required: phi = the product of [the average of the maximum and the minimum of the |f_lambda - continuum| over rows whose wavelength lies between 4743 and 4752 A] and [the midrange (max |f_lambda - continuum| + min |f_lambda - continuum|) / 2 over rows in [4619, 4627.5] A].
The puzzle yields 11.8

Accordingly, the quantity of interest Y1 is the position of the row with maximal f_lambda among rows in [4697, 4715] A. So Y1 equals 4702.19 A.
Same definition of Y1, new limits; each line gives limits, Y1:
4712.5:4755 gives 4729.33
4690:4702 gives 4690.29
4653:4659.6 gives 4653.72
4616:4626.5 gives 4616.36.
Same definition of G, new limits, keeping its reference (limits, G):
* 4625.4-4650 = 0.36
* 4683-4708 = 0.38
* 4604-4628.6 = 0.55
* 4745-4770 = 0.47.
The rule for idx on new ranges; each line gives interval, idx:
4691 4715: 12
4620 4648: 17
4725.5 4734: 11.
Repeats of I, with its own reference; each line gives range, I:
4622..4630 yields 4629.14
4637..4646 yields 4645.15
